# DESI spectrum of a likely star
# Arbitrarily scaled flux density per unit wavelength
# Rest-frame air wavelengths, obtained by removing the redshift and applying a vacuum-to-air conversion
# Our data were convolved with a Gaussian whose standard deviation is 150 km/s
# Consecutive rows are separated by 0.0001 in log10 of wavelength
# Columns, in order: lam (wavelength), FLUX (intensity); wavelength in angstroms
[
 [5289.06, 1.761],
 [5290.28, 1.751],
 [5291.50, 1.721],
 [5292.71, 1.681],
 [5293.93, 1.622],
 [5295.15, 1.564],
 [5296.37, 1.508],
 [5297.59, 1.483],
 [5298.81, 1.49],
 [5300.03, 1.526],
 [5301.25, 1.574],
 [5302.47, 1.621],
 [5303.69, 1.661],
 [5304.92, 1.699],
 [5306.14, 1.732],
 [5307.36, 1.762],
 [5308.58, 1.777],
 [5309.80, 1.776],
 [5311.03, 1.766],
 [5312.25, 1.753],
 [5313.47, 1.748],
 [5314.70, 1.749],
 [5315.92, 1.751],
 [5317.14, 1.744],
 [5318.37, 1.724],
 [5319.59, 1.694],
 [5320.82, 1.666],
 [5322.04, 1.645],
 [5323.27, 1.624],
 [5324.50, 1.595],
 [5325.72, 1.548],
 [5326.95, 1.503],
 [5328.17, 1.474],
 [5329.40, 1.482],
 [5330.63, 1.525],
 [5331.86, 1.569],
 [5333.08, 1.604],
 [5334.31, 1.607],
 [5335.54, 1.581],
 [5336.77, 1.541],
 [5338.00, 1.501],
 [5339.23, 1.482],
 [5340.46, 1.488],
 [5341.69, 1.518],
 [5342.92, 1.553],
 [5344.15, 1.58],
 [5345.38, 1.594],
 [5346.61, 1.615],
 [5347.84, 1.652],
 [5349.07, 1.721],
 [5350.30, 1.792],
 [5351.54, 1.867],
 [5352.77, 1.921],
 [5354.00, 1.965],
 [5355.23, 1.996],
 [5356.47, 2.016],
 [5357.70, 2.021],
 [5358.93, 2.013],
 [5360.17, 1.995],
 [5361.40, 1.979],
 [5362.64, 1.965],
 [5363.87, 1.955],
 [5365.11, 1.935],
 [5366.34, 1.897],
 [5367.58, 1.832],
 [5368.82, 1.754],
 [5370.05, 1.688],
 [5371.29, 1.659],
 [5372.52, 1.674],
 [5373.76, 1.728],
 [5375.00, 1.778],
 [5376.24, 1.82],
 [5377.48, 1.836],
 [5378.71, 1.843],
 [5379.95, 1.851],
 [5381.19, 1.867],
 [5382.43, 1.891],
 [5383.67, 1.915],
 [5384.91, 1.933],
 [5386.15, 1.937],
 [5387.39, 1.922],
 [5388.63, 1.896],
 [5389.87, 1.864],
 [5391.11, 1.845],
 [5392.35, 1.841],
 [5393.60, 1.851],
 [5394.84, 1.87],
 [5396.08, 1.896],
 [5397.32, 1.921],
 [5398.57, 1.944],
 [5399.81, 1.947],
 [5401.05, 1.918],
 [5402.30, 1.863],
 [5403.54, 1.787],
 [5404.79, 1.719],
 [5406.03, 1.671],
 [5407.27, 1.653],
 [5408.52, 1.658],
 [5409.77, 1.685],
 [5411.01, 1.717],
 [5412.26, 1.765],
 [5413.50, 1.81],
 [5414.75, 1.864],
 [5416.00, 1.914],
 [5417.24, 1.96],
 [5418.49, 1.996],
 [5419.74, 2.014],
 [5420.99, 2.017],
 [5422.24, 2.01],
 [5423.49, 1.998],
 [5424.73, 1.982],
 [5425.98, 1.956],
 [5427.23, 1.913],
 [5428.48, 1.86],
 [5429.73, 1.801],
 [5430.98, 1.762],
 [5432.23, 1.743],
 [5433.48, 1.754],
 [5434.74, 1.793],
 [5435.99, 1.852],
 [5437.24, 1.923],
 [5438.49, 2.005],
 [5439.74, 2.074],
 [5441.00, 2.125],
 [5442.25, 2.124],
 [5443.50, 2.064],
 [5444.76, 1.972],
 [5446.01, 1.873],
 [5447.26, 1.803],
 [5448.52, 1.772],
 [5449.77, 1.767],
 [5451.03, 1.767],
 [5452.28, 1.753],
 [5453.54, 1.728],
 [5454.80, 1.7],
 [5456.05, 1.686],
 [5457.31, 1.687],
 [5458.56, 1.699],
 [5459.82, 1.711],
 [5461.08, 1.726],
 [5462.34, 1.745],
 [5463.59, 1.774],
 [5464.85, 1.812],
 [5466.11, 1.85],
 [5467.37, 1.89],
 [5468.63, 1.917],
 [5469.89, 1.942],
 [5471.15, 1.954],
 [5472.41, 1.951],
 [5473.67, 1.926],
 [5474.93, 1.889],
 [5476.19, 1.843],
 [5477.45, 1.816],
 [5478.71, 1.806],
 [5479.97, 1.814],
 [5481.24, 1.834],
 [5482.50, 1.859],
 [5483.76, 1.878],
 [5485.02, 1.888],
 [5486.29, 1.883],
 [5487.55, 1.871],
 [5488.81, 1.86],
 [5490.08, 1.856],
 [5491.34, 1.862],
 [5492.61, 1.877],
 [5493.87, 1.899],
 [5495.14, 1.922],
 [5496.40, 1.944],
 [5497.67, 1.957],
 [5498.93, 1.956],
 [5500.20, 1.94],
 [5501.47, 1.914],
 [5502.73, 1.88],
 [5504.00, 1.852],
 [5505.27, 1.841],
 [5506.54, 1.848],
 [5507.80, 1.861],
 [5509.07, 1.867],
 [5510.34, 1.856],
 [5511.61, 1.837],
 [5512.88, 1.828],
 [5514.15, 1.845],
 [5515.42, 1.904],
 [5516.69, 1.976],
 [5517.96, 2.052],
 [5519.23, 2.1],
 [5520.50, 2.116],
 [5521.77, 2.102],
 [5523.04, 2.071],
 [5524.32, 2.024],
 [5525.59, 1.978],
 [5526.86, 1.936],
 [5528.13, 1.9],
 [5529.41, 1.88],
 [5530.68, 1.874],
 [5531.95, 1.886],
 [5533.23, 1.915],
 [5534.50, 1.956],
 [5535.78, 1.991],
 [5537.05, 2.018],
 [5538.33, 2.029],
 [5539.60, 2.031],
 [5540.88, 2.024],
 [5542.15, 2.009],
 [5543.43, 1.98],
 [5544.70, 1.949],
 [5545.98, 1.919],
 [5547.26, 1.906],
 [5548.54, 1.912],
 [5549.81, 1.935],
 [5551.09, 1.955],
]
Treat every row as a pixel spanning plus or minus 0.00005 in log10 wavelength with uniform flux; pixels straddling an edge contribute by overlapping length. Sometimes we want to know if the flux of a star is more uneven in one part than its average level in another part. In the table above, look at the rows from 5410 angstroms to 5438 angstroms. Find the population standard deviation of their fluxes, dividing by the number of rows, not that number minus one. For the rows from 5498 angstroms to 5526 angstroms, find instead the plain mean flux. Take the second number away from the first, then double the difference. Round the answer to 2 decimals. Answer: -3.68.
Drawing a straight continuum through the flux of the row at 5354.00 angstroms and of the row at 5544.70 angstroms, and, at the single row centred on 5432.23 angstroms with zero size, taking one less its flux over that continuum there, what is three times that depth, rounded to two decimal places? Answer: 0.33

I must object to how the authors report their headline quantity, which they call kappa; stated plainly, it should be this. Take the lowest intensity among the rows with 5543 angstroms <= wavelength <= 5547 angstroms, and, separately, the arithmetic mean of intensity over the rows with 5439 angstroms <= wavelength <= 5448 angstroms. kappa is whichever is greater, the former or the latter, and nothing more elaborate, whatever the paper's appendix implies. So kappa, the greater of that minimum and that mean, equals 2.00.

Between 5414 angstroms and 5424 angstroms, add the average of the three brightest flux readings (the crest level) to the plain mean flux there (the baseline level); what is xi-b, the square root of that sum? 2.00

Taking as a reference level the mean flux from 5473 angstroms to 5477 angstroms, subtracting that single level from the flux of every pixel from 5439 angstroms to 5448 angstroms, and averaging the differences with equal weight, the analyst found 0.12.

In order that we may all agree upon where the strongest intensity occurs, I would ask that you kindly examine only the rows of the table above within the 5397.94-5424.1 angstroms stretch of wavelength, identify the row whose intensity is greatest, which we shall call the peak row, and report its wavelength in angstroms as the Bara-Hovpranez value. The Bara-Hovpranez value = 5420.99 angstroms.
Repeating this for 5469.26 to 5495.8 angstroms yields 5471.15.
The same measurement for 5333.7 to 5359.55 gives 5357.70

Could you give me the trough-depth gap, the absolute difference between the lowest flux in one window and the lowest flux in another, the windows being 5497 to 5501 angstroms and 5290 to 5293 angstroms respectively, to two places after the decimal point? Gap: 0.26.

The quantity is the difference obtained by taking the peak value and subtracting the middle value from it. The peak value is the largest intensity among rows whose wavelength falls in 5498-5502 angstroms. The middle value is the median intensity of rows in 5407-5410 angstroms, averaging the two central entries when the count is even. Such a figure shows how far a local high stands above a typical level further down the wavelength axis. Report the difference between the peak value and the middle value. 0.3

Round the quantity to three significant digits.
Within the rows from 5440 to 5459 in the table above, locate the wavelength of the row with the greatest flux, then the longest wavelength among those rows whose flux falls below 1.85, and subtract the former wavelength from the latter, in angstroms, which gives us 17.6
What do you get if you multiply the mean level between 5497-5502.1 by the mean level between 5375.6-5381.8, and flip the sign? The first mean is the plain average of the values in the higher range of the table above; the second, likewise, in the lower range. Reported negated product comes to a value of -3.58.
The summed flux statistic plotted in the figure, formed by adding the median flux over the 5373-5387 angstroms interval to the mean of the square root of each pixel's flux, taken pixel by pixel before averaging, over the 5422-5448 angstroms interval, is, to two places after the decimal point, 3.24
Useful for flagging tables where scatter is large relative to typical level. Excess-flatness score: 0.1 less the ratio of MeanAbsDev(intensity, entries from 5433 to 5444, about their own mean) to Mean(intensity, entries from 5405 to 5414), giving 0.028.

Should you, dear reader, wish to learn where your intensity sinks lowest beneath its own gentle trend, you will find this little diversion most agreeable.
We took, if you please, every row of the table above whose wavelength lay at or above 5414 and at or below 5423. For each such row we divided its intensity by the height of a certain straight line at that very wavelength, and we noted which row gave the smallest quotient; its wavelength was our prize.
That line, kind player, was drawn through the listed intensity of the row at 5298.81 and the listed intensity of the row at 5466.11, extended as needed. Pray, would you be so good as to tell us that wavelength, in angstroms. 5414.75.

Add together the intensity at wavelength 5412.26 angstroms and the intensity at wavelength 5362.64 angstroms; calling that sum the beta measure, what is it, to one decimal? 3.7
